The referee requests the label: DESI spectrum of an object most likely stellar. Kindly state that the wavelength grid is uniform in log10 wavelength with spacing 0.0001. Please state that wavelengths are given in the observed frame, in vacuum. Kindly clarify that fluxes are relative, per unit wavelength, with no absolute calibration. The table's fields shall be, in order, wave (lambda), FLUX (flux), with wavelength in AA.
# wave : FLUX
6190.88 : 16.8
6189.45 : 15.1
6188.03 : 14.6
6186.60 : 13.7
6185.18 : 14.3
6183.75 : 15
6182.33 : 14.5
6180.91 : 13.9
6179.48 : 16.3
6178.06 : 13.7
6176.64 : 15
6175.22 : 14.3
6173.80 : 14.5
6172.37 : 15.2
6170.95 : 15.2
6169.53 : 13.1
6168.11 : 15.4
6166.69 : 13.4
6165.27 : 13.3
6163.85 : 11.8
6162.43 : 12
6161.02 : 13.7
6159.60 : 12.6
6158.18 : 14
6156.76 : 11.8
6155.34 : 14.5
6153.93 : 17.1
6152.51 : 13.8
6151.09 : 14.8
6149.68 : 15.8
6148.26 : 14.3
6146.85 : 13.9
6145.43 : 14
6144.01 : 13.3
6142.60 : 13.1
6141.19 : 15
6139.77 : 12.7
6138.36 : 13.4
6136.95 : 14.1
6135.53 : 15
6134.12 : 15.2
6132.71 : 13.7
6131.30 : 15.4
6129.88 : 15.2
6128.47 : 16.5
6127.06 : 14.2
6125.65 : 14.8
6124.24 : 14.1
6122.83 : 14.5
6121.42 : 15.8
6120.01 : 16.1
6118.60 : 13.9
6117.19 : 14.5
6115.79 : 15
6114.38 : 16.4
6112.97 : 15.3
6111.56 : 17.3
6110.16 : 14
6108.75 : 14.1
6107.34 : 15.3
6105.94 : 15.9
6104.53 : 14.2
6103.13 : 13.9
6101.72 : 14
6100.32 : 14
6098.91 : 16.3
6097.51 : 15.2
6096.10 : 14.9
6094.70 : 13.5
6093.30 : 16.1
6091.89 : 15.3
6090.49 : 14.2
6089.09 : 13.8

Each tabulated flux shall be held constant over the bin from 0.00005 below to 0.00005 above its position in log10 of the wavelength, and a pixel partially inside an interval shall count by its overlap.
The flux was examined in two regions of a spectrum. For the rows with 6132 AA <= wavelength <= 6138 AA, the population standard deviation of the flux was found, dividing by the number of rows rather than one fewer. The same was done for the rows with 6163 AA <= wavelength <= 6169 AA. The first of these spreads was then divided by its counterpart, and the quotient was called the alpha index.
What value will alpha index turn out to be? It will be 0.48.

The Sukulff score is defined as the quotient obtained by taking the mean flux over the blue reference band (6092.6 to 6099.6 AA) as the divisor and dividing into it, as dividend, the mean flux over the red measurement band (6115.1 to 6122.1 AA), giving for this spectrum 0.991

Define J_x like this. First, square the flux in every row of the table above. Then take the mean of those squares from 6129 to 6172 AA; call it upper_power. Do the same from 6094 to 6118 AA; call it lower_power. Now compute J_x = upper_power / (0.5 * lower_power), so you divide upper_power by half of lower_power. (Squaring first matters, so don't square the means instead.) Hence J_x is 1.77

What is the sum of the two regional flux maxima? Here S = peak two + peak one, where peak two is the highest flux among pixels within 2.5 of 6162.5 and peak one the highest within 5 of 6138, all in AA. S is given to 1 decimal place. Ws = 28.9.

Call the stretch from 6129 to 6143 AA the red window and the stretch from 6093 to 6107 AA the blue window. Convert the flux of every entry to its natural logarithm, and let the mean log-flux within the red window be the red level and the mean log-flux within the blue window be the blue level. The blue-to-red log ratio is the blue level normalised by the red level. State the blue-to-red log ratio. 1.01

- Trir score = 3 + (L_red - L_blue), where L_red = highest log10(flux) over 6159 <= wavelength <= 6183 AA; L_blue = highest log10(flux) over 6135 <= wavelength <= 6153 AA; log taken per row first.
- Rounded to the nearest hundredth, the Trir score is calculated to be 3.01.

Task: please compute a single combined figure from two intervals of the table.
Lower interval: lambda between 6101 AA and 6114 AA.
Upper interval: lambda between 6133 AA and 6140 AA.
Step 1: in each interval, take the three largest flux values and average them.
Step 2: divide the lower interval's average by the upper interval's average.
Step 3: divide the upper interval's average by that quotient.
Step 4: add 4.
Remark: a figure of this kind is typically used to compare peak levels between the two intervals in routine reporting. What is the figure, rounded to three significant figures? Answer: 17.5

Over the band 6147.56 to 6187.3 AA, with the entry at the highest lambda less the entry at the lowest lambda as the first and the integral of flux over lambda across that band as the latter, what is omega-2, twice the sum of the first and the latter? 1126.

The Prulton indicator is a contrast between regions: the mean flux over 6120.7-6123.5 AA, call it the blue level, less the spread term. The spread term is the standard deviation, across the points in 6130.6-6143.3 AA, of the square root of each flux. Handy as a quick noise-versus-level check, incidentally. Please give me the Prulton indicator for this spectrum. 15.0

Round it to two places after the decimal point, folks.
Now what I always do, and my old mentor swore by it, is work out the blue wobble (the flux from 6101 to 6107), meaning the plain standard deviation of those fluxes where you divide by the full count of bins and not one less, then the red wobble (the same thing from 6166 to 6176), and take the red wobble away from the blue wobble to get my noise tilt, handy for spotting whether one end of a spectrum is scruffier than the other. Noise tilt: -0.03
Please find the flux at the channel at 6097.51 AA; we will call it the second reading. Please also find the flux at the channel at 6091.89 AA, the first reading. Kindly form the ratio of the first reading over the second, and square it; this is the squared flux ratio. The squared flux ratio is 1.01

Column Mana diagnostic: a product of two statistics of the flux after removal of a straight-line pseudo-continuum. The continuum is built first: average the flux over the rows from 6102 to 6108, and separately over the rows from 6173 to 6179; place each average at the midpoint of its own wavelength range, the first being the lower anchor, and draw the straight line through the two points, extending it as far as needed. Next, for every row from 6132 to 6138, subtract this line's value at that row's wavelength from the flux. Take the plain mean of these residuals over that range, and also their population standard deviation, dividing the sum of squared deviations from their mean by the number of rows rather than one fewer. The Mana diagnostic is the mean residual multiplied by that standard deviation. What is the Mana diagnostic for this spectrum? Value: -0.1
